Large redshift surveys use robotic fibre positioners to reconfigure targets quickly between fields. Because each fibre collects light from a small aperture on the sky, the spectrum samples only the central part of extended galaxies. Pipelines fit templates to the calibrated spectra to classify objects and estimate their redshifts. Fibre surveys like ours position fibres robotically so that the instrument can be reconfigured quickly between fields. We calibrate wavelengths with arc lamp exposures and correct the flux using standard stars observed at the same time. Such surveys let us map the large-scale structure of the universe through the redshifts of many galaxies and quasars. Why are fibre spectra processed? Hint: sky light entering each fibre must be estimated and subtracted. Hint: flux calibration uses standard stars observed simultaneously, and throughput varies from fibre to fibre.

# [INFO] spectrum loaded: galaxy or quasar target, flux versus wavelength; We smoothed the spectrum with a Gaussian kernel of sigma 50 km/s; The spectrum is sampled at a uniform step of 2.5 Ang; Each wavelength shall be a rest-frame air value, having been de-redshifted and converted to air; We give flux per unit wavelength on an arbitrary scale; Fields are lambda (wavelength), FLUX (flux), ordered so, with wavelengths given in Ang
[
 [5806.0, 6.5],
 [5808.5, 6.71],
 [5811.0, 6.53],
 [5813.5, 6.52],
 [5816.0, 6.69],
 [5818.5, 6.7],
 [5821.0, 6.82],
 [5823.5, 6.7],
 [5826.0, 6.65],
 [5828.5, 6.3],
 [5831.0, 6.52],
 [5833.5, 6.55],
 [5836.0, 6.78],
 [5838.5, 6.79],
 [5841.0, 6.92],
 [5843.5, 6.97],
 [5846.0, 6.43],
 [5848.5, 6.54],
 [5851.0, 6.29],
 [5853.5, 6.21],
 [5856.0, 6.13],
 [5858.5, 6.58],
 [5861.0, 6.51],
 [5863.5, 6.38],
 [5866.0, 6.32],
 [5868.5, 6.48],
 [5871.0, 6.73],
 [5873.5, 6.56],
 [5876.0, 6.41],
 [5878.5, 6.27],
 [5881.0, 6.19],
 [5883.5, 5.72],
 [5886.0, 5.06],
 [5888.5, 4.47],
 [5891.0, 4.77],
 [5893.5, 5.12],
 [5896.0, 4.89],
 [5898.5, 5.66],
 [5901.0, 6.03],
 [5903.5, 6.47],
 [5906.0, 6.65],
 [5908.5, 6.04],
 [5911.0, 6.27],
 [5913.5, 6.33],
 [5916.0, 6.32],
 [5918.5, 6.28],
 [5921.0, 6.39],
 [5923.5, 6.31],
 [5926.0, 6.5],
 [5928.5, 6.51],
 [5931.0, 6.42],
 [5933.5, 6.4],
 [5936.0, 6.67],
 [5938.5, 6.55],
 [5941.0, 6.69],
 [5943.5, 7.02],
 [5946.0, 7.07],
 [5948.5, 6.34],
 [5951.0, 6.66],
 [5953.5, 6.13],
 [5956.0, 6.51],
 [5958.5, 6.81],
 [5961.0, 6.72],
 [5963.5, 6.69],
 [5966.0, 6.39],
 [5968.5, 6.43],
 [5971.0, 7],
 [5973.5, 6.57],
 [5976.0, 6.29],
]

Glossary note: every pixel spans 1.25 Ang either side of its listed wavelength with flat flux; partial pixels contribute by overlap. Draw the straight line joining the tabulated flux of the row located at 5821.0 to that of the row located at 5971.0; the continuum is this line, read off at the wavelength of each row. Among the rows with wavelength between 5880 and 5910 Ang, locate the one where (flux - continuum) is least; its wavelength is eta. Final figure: 5888.5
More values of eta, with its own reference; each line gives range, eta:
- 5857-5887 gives 5886.0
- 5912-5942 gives 5918.5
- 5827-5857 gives 5856.0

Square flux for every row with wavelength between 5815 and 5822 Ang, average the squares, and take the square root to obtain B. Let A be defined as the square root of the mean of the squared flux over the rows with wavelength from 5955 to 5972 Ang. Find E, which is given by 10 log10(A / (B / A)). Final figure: 8.18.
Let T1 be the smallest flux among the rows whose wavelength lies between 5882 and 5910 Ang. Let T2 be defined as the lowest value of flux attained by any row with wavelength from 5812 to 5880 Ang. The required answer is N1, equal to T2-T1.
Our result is 1.7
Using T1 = 4.47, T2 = 6.13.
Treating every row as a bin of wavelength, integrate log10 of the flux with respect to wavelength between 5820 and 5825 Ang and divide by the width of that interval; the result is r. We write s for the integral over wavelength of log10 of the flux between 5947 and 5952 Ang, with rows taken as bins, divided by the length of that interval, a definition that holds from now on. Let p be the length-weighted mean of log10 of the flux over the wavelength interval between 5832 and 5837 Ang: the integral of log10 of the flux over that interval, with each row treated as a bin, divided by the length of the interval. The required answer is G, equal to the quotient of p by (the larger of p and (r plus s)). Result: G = 0.501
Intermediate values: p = 0.823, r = 0.829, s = 0.814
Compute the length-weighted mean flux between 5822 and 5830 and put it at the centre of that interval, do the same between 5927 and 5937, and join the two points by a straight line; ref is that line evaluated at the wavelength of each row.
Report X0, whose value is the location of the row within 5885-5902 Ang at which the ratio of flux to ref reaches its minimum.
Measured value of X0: 5888.5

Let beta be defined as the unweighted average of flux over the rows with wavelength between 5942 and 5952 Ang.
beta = 6.77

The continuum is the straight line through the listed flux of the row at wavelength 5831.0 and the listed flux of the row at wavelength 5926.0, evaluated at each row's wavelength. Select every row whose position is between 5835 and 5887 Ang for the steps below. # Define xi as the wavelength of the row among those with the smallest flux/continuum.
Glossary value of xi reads 5886.0 Ang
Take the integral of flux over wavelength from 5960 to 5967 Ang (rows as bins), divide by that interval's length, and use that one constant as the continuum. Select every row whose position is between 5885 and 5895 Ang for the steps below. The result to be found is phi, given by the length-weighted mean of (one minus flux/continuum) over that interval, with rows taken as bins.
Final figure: 0.265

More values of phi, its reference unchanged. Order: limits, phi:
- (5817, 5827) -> -0.017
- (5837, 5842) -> -0.037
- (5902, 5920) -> 0.041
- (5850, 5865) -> 0.038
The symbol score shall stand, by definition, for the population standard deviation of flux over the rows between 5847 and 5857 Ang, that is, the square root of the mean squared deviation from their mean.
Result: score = 0.15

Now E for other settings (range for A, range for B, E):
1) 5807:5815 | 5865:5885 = 8.35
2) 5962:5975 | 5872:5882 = 8.38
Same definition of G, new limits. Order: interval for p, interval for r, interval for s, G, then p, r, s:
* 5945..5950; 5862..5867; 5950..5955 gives 0.513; 0.824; 0.803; 0.805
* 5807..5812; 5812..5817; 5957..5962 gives 0.498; 0.821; 0.819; 0.830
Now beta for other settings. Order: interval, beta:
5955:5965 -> 6.68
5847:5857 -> 6.29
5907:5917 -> 6.24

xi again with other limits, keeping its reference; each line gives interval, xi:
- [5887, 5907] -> 5888.5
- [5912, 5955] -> 5953.5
